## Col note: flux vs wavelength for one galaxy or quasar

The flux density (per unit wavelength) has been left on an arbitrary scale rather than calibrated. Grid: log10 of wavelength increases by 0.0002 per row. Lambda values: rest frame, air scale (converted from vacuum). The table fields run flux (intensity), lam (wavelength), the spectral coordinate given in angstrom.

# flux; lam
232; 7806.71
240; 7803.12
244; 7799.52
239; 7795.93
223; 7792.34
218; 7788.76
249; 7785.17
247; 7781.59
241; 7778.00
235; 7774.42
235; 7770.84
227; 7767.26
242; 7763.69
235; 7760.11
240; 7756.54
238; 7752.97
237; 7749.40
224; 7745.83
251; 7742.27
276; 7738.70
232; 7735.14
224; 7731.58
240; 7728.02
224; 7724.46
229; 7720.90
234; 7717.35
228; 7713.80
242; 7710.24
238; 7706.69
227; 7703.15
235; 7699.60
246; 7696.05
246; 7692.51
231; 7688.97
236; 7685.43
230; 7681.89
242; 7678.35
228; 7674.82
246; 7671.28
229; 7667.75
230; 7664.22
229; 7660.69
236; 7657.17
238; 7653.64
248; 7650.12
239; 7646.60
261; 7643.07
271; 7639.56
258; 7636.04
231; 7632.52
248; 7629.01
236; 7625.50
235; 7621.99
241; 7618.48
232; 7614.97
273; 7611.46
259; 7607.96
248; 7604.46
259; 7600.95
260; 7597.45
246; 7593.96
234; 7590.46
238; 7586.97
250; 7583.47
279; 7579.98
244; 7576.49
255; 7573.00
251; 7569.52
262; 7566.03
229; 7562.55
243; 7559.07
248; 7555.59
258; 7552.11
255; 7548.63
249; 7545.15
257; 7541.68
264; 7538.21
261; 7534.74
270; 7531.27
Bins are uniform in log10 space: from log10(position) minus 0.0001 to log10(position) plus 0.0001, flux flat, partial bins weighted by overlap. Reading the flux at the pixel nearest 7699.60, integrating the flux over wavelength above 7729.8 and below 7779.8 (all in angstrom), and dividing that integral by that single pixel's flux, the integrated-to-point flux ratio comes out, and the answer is 51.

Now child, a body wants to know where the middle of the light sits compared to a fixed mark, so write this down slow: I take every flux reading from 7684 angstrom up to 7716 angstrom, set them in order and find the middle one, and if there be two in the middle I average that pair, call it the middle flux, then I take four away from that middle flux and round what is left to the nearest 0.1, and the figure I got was 232.0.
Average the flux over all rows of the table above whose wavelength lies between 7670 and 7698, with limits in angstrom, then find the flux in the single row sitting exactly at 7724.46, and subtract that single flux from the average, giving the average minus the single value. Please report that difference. 14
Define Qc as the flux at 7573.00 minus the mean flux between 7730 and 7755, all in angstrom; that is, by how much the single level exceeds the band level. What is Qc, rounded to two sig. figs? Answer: 15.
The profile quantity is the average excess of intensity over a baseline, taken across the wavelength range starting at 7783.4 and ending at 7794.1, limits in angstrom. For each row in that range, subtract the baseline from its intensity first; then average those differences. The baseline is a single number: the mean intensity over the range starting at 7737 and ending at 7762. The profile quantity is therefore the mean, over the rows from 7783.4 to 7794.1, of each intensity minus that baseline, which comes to -13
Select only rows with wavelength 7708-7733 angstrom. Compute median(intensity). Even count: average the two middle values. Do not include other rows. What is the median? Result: 229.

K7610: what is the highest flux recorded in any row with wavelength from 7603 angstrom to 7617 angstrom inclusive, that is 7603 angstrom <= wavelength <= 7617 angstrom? 273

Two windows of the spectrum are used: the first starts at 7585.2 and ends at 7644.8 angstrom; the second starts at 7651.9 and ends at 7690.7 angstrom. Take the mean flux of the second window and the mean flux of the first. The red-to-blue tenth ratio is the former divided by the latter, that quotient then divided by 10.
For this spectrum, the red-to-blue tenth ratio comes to 0.094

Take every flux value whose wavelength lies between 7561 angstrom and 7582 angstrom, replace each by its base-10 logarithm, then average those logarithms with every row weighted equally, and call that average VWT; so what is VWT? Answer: 2.40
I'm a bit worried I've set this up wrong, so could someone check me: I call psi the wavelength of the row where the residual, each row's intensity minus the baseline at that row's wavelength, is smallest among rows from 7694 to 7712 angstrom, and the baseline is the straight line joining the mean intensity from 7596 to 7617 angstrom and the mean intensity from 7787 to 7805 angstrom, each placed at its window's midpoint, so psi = 7703.15 angstrom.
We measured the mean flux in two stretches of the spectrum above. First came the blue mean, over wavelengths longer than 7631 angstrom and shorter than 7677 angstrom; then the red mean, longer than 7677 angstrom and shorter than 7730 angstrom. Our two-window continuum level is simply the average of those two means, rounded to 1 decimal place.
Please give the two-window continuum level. 238.5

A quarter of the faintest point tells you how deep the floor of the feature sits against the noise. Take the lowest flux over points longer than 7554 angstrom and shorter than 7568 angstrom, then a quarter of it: 57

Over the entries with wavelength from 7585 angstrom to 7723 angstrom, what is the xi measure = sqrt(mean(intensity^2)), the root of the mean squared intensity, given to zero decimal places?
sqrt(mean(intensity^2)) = 242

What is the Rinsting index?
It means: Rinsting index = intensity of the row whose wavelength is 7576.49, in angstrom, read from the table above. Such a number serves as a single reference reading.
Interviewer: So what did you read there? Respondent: 244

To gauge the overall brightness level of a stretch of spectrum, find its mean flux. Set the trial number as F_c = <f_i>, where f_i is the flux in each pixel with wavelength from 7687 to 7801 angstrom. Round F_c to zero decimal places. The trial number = 237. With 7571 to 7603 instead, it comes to 252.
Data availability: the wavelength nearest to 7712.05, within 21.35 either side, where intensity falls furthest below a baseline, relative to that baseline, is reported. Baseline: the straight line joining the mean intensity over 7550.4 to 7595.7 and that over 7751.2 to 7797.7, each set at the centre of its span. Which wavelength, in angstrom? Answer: 7724.46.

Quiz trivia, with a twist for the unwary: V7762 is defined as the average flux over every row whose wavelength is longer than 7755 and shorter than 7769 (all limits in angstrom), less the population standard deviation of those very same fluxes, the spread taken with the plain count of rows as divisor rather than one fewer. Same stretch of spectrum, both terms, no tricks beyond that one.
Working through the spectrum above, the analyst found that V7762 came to 230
